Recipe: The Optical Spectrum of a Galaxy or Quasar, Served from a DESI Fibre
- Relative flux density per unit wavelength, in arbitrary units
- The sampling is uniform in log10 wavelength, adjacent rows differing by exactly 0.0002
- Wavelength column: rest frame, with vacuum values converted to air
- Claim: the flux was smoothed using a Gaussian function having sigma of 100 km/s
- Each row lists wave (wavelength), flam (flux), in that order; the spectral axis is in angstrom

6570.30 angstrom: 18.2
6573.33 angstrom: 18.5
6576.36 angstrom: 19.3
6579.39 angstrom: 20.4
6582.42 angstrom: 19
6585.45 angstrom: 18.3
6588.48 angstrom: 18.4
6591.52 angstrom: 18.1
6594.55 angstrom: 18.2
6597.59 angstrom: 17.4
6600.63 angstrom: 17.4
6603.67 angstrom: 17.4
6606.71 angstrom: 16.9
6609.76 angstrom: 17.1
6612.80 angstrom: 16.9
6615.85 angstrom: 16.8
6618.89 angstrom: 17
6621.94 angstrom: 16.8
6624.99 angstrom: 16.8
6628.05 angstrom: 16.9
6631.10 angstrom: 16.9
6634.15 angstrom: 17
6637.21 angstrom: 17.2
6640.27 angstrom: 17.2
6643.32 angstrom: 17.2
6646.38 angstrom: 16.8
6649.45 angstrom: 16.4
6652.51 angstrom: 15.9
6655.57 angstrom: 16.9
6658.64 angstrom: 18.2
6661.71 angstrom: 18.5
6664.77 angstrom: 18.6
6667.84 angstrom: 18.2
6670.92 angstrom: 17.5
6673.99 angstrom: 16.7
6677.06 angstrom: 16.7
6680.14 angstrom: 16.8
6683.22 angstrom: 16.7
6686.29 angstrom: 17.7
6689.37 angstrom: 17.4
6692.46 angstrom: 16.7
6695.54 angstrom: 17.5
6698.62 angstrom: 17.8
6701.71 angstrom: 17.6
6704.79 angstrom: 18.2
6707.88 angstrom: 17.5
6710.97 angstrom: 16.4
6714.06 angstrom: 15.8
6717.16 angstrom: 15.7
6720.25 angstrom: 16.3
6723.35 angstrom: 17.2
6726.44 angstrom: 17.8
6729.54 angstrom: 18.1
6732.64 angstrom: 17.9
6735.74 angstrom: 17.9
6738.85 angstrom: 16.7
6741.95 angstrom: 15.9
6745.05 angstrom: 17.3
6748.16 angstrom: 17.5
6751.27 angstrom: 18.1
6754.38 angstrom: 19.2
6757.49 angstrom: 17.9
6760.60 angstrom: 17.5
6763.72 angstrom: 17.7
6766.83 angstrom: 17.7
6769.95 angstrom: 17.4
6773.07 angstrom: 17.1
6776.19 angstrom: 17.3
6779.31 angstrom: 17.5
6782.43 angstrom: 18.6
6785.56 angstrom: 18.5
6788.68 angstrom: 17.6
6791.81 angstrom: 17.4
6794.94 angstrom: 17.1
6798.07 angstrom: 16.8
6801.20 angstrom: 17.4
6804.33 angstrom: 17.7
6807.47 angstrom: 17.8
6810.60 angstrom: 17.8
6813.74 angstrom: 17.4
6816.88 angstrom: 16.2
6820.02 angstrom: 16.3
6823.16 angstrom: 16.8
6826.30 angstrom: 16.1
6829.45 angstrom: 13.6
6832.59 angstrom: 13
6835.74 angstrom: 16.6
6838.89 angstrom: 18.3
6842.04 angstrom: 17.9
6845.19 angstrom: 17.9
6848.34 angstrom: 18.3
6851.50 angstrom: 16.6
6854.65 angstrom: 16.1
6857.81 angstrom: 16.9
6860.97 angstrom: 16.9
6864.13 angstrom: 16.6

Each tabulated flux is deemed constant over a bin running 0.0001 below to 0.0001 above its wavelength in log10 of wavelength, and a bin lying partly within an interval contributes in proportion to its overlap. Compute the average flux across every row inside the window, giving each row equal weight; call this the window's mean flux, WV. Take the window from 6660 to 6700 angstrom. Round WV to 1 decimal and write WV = 17.4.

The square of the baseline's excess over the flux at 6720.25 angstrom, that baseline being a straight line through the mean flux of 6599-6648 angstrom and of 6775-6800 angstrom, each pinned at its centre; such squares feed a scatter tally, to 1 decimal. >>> 1.1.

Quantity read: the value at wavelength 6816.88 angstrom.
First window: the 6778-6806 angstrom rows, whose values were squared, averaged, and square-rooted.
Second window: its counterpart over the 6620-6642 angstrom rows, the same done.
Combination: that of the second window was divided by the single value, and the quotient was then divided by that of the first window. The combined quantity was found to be 0.059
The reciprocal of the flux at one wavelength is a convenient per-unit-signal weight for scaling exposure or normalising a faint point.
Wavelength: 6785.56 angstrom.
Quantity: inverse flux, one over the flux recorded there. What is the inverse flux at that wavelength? 0.054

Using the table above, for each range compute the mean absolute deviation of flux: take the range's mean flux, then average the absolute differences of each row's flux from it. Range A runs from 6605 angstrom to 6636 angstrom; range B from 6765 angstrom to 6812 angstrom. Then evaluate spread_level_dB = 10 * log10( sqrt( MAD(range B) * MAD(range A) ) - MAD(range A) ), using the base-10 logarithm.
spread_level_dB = -11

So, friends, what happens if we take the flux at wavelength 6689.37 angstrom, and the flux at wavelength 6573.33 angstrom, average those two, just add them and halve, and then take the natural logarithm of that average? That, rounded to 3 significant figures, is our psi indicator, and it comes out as 2.89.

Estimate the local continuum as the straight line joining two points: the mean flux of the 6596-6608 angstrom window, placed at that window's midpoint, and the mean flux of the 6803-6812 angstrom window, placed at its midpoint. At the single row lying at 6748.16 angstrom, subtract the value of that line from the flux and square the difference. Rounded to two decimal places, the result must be 0.02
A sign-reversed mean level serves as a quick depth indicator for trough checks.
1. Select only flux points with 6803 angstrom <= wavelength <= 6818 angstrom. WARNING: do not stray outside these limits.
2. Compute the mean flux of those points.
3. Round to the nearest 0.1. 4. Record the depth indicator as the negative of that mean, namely -17.4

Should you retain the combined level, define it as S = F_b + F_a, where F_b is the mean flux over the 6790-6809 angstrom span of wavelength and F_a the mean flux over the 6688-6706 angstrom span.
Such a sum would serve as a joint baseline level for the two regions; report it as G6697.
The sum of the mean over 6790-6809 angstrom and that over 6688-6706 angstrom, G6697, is 34.9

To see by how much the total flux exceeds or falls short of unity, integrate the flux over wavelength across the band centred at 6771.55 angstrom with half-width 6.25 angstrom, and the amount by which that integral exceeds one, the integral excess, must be 216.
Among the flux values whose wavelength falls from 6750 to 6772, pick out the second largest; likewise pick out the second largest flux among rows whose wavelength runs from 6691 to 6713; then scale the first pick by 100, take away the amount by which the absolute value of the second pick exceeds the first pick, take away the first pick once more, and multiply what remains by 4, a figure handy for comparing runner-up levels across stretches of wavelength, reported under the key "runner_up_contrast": 7169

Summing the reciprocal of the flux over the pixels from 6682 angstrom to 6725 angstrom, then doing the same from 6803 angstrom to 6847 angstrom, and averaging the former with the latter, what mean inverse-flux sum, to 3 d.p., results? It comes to 0.836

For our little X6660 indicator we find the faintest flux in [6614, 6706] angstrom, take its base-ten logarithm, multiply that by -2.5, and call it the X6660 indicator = -3.00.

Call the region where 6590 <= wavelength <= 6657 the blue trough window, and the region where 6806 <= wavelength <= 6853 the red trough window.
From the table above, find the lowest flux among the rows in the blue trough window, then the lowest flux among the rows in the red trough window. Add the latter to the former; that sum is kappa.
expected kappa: 28.9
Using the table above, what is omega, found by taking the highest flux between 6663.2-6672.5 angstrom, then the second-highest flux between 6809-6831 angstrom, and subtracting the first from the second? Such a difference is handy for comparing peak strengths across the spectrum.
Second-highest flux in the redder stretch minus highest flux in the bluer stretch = -1.2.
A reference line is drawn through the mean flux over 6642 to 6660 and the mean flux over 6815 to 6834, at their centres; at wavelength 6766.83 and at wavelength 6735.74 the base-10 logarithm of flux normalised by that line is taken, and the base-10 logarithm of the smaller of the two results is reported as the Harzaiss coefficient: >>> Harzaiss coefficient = -1.35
